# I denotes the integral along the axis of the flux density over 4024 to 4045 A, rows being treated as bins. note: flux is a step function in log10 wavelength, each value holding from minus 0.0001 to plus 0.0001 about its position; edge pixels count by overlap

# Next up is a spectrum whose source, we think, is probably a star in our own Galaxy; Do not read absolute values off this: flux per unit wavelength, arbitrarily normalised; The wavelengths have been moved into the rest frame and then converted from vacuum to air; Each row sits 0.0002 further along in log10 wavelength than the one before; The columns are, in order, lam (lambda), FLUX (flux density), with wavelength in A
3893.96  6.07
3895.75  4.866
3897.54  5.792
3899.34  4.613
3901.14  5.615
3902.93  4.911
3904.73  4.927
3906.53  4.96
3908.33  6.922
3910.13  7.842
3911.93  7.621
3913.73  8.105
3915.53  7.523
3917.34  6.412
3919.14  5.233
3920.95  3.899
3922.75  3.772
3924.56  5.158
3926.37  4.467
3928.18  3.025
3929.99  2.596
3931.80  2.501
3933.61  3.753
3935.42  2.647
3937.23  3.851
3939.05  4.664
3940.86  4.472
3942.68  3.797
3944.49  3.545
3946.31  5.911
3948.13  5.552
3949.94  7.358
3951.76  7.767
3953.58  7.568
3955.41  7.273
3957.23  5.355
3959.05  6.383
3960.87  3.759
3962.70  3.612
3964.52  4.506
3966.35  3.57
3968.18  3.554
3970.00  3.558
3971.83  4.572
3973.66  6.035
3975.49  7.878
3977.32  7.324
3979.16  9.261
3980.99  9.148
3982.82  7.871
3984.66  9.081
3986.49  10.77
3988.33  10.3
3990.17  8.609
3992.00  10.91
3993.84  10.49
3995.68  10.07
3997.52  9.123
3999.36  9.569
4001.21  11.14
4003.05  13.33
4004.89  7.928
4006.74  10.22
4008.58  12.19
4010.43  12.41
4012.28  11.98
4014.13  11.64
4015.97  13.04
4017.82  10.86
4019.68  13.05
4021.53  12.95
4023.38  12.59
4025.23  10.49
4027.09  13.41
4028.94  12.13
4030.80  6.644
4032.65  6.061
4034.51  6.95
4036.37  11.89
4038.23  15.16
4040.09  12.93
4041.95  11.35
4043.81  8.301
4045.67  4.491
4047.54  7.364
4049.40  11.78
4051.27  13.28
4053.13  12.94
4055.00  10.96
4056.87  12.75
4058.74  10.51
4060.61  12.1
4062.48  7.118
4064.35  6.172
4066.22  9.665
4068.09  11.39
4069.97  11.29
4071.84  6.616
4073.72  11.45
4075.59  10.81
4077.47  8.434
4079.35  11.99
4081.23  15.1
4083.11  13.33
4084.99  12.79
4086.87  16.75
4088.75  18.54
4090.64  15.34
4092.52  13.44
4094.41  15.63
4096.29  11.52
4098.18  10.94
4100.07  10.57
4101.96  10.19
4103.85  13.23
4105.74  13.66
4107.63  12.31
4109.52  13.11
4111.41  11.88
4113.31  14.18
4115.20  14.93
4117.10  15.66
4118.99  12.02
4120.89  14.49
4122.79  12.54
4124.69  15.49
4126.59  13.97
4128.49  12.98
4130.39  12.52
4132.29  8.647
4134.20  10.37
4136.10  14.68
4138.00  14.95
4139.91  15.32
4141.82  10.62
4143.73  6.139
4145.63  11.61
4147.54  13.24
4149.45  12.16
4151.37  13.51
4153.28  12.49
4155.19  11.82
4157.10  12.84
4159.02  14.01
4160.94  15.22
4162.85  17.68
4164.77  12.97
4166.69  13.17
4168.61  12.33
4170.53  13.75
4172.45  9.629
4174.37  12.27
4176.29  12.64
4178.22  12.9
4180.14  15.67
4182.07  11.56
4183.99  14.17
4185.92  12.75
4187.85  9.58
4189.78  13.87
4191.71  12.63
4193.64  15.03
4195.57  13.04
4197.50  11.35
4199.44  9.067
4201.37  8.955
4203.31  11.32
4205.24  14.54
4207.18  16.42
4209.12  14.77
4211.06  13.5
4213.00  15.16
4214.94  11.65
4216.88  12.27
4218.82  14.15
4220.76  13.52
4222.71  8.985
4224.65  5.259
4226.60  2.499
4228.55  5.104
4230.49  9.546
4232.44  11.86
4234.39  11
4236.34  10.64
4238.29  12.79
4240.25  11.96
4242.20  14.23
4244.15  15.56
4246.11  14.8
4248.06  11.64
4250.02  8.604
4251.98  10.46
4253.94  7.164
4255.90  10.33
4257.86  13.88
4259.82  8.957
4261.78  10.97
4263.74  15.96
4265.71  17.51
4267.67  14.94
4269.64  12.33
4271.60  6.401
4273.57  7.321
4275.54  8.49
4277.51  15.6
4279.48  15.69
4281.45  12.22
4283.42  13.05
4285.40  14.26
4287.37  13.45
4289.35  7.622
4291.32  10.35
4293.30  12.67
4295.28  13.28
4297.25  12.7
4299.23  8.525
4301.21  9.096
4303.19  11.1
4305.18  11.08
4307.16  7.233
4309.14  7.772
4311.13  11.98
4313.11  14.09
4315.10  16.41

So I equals 219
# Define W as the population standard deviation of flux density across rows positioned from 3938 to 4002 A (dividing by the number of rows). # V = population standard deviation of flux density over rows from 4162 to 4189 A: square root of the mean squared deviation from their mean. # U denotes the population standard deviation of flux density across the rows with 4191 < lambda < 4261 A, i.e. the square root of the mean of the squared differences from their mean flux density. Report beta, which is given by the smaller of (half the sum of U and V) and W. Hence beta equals 2.51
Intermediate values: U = 3.1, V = 2.0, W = 2.51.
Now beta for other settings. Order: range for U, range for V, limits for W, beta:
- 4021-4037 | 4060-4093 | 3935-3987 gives 2.16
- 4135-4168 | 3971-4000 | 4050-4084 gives 2.04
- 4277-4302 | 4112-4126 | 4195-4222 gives 1.89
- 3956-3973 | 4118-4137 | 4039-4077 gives 1.46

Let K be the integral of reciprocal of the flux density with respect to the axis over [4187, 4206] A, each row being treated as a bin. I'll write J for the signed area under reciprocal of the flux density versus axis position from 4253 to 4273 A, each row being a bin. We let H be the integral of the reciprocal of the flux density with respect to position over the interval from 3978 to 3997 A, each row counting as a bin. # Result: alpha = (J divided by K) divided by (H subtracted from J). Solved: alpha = -10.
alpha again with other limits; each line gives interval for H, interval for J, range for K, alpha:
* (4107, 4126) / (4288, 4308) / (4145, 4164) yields 2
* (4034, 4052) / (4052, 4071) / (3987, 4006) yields -18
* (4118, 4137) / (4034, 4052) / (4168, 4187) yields 3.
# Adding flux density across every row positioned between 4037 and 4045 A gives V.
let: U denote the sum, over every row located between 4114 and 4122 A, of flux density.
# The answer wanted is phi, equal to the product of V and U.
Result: 2726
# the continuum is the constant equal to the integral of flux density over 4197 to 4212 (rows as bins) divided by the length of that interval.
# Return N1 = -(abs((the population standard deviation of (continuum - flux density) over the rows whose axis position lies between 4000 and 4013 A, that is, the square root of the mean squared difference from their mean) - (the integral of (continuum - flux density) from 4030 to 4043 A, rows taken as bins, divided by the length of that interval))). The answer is -0.7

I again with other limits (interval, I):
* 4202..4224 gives 289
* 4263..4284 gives 265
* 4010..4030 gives 244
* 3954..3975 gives 102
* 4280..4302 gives 257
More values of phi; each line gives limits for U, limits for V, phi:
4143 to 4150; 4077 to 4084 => 2108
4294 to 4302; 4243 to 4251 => 2206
